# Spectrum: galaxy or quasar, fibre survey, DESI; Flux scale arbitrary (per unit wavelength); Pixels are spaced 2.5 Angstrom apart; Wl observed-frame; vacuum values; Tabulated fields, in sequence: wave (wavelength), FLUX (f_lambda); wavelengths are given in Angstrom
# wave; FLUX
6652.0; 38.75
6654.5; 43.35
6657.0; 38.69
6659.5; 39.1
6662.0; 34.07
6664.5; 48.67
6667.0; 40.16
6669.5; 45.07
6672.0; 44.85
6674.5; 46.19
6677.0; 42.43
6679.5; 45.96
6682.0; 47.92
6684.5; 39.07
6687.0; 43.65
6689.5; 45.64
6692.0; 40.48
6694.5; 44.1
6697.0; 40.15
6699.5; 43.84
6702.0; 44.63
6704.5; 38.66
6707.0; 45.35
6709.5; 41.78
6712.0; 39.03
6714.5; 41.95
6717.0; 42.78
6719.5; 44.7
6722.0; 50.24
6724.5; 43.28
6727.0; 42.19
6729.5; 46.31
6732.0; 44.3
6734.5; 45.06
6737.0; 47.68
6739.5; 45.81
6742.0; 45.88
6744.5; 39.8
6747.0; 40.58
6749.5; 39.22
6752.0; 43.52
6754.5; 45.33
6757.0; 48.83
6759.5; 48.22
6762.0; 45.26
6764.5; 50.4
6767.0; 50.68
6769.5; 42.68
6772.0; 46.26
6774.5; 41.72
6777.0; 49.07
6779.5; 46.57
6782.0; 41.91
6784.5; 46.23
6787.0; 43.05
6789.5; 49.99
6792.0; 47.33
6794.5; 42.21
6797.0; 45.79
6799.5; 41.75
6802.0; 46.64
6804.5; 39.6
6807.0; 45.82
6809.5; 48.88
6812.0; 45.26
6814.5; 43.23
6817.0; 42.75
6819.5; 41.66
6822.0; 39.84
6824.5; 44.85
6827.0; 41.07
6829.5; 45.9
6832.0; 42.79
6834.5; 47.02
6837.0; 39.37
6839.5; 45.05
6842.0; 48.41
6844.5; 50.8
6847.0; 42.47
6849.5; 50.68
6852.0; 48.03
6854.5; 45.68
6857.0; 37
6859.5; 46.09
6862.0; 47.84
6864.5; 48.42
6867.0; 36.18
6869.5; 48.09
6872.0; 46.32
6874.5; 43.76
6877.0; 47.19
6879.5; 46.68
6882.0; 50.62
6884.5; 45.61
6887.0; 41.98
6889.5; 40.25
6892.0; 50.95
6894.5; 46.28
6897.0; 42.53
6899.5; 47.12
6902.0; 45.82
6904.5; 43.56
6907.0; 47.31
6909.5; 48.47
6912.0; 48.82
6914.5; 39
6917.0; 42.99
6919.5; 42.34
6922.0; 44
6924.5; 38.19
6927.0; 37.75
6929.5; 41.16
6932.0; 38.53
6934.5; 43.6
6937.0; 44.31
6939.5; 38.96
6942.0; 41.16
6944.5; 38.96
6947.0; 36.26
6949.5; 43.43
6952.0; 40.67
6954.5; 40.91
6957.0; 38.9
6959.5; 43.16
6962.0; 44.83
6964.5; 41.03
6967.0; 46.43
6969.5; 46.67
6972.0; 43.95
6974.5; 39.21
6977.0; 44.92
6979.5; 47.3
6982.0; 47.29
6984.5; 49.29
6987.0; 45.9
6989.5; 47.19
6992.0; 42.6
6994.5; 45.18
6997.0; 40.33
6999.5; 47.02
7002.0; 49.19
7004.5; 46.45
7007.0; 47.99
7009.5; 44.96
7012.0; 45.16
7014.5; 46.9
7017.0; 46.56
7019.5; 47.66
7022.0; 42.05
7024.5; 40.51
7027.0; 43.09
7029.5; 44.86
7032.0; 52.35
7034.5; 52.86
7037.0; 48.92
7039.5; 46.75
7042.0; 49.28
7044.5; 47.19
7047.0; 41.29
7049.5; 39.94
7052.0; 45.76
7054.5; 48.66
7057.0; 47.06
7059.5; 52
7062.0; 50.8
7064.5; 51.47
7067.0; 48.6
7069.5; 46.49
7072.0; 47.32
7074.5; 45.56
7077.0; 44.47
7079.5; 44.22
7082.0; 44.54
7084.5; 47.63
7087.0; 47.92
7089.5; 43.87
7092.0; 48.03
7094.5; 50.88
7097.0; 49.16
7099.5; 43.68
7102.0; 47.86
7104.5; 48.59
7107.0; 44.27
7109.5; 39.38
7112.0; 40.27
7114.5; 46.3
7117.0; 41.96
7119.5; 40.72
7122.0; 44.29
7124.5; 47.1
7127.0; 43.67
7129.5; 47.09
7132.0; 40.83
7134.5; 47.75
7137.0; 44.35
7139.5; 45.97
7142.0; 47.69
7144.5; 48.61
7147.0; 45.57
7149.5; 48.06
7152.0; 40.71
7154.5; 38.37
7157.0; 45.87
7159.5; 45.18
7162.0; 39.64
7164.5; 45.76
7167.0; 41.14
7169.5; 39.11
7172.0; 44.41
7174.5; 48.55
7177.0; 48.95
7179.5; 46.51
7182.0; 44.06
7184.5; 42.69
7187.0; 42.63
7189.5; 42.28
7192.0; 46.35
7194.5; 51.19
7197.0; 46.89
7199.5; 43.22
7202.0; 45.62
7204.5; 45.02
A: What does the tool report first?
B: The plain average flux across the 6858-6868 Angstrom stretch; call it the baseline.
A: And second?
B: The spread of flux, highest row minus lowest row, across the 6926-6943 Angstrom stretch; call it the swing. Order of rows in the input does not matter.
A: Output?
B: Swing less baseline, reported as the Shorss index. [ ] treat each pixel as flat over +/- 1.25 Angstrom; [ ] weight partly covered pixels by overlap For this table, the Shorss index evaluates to -38.1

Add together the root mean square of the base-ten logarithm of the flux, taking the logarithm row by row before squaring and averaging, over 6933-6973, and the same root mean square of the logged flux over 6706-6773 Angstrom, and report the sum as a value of 3.27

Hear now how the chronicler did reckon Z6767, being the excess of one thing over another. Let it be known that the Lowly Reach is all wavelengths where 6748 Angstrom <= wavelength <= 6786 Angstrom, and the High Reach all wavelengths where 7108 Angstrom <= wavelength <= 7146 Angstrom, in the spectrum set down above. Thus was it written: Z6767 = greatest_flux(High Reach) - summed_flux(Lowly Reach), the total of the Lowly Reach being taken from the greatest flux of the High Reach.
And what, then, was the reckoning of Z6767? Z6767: -637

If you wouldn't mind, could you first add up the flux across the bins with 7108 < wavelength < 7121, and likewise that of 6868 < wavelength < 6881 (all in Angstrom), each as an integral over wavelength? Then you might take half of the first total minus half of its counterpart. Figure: -29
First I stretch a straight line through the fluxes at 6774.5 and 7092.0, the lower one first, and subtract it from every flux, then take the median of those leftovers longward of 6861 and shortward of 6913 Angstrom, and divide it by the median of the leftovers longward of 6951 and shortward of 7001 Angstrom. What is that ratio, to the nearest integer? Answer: -3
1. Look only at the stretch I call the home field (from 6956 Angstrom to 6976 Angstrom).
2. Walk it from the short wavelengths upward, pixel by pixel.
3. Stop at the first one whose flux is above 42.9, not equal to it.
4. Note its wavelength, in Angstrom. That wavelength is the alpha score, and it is 6959.5 Angstrom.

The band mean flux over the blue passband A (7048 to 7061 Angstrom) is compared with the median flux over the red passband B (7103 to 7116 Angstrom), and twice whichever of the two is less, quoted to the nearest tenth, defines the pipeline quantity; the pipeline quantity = 88.5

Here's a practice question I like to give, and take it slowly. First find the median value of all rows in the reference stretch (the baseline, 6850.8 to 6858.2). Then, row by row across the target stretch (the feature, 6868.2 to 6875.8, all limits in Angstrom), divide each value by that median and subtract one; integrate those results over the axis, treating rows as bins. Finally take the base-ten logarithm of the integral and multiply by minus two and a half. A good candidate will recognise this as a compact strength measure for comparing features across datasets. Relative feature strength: 3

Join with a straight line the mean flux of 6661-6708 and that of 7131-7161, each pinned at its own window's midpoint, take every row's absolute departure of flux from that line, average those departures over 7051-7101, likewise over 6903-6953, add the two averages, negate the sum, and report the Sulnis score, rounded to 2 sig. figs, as -6.4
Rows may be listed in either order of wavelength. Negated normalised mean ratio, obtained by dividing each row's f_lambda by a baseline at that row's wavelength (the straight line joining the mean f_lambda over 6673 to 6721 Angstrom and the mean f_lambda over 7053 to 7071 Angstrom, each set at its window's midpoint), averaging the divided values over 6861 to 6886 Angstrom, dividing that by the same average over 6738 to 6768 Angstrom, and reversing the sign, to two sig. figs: -0.97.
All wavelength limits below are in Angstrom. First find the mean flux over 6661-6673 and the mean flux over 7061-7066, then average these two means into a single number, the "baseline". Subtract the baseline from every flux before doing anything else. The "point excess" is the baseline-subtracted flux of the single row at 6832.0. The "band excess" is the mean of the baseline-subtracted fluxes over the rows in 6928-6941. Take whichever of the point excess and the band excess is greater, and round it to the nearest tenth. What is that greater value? -4.1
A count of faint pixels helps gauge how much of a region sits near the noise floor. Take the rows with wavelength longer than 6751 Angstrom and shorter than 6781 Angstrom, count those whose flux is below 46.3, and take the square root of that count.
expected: 2.4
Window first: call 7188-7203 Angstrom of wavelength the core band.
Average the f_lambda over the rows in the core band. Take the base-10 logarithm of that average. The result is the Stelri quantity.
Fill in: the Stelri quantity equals 1.66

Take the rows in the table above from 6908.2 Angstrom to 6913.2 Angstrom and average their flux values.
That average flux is 49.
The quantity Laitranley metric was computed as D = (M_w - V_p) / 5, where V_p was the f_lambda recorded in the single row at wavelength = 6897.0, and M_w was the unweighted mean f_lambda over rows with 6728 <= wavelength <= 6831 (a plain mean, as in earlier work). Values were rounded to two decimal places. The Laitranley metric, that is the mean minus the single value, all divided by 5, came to 0.45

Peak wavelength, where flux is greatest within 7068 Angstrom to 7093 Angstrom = 7092.0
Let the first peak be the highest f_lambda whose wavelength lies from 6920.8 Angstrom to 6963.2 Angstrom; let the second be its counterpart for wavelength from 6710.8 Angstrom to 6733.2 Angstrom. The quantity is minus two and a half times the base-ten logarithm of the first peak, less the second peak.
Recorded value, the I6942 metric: -54.4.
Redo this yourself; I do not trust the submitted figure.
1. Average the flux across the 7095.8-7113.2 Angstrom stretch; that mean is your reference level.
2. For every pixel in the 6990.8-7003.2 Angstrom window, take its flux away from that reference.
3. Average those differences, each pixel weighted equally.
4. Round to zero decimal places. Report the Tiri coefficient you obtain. 0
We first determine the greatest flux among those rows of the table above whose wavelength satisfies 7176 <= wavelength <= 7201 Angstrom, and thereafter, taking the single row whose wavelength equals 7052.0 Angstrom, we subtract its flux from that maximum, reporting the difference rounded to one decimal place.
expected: 5.4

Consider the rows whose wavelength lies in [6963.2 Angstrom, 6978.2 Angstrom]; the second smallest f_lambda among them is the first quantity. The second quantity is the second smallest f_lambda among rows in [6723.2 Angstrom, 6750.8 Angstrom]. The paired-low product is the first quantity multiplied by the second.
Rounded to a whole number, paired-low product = 1633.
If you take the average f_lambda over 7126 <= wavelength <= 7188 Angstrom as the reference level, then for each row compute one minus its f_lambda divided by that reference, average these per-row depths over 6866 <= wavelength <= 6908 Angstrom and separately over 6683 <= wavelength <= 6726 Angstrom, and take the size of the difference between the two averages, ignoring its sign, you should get 0.054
